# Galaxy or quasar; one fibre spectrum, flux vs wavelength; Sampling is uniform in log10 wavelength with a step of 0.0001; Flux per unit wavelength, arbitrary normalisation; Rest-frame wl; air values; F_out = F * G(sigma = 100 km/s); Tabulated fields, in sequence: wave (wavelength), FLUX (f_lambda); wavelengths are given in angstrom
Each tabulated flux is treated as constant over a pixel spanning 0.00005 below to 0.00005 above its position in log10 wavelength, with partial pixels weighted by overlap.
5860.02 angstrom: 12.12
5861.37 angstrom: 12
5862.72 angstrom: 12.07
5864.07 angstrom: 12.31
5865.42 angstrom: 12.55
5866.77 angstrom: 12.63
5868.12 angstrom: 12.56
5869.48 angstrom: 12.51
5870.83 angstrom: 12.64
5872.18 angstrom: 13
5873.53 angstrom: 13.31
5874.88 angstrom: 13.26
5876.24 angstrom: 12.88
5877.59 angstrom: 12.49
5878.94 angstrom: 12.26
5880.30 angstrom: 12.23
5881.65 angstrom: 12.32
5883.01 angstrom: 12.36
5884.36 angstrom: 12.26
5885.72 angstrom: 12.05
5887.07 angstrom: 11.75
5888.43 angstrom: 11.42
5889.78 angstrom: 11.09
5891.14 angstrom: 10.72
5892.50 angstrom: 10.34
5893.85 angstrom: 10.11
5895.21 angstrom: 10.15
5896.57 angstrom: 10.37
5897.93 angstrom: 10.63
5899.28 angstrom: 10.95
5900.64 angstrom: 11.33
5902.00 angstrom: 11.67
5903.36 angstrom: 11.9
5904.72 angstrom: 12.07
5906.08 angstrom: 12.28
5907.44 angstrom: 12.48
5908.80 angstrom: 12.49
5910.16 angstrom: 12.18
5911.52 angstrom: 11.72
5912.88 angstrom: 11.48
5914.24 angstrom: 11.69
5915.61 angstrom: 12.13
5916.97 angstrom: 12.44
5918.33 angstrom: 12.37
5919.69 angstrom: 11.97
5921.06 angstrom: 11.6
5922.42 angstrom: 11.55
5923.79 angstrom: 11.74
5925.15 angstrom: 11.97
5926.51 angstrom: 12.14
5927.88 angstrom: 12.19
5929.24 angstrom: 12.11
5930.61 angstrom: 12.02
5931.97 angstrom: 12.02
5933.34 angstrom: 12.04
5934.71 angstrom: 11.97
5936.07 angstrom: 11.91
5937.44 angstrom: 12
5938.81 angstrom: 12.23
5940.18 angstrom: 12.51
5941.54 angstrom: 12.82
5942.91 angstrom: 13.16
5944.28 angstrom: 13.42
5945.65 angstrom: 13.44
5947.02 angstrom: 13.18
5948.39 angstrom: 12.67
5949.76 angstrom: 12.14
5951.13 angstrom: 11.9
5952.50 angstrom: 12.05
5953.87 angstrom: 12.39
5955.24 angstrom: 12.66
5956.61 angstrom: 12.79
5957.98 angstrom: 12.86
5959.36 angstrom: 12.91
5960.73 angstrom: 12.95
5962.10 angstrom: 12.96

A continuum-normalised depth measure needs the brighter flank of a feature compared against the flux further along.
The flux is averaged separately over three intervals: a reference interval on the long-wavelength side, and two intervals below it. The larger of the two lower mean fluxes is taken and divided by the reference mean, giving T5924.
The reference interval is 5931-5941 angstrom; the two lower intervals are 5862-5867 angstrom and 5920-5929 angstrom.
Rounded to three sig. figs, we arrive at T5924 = 1.02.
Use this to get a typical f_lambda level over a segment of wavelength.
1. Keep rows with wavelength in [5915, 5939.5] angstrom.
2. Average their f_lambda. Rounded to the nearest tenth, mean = 12.0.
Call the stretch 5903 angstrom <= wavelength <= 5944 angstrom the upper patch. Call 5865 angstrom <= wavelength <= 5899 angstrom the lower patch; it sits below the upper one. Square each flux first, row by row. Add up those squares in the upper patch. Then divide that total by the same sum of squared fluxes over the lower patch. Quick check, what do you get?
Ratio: 1.2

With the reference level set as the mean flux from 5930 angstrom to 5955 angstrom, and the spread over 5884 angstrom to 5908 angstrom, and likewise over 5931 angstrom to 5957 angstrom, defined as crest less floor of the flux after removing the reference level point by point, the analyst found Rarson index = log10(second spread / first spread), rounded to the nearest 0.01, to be -0.19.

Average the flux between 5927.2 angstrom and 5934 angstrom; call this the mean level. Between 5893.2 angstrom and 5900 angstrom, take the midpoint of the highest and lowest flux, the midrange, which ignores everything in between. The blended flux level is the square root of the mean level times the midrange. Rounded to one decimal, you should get 11.3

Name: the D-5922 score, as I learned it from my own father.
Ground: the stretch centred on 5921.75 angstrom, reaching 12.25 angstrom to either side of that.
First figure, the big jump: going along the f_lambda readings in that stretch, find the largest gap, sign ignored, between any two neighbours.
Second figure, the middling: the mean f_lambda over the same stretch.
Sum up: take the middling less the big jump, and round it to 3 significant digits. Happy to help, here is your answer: 11.5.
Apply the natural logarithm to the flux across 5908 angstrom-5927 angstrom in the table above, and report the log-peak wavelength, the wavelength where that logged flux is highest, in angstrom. 5908.80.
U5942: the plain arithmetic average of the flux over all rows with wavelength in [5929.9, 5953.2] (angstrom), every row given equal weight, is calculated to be 12.44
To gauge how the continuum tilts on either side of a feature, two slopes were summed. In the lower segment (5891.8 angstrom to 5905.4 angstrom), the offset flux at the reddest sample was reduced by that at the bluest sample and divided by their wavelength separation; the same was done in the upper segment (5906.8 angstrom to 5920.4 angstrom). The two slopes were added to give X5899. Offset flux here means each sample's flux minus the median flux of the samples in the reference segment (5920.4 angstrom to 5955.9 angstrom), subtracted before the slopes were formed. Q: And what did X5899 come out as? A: 0.10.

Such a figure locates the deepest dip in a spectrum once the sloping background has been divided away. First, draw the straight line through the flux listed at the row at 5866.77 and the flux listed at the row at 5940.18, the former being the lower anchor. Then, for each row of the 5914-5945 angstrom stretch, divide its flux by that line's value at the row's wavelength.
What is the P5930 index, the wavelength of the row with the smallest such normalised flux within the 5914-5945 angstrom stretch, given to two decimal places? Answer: 5922.42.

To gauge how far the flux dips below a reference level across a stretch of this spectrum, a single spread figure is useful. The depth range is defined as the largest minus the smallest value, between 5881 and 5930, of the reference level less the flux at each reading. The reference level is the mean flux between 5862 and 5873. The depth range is 2.4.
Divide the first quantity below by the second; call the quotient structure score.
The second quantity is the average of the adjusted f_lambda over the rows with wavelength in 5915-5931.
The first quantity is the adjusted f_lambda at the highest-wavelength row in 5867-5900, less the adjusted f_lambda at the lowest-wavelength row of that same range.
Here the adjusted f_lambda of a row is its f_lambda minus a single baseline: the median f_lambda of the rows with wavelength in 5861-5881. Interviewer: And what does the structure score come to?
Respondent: 3.0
